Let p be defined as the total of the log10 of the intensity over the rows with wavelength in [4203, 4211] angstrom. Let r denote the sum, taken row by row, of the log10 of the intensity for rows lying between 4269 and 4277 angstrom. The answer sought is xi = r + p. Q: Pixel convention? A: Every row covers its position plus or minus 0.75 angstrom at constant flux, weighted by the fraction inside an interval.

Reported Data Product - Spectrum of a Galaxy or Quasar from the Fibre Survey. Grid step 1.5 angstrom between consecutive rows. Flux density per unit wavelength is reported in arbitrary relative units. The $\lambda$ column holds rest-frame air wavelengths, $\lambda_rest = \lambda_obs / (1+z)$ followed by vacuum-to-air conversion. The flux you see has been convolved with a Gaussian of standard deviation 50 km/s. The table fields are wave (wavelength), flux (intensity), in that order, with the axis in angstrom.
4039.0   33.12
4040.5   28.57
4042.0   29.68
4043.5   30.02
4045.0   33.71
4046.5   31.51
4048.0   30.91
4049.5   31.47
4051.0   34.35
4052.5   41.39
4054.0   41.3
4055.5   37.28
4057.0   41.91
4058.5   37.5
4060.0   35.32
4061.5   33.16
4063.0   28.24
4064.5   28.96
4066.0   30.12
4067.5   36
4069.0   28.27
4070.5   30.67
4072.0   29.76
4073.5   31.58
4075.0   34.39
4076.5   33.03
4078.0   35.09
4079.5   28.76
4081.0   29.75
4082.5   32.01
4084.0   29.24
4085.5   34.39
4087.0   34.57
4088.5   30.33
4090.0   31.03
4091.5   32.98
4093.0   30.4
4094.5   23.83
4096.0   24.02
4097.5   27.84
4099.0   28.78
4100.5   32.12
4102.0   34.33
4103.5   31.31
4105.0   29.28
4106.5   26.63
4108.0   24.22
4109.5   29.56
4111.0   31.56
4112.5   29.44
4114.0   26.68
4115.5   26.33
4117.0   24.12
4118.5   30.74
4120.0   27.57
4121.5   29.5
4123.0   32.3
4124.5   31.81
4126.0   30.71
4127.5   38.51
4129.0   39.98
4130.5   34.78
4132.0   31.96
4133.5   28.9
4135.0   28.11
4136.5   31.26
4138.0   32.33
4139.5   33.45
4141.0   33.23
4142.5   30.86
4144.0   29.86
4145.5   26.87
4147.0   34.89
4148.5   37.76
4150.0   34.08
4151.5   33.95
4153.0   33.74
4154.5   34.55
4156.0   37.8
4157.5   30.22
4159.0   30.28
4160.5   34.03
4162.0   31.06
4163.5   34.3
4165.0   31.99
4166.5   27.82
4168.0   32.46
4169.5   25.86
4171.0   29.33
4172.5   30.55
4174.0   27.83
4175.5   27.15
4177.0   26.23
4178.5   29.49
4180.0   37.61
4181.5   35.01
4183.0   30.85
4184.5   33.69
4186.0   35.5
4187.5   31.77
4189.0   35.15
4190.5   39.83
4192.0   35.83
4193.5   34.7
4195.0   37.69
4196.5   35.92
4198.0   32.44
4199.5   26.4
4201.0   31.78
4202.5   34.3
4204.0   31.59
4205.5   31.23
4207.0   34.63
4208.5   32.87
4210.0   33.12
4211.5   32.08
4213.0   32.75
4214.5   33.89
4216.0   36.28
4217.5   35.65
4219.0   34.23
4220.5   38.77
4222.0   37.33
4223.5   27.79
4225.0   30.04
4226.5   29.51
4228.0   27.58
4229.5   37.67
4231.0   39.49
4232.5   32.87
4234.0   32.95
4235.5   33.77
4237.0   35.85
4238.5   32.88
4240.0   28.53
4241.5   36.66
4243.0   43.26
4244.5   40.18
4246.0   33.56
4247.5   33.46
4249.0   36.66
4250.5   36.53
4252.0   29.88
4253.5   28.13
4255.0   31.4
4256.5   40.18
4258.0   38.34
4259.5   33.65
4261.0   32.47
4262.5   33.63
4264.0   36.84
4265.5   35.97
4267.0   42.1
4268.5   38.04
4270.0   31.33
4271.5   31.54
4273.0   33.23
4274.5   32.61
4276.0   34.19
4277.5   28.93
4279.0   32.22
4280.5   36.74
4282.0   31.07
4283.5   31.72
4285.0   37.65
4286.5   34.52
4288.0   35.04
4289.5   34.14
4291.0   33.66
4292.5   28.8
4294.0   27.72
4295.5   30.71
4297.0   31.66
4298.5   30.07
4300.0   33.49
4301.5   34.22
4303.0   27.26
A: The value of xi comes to 15.1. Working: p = 7.57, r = 7.56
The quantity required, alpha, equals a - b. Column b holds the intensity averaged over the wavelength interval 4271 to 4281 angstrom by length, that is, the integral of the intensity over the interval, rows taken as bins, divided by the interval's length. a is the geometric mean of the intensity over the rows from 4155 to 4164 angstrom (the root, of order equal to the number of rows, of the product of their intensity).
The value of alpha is 0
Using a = 32.8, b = 33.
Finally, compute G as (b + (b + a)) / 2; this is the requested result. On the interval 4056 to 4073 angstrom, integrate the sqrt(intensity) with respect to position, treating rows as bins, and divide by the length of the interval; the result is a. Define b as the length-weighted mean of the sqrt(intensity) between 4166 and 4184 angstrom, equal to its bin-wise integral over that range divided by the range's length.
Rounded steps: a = 5.71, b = 5.48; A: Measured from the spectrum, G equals 8.33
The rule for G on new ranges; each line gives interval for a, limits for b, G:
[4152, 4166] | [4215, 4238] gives 8.69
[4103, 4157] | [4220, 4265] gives 8.64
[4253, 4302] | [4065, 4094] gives 8.51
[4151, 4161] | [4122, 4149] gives 8.59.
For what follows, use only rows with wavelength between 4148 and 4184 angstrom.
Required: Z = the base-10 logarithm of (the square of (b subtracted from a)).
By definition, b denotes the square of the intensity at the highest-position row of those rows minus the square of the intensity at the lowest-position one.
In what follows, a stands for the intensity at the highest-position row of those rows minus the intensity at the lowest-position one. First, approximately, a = -7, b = -474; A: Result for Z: 5.3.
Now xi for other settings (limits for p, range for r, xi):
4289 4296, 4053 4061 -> 15.4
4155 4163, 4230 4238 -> 15.3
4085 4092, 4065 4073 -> 15.0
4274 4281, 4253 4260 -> 15.2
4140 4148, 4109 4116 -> 14.7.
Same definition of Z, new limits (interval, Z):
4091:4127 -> 4.3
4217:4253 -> 5.1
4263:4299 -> 5.3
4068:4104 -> 4.5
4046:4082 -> 4.1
